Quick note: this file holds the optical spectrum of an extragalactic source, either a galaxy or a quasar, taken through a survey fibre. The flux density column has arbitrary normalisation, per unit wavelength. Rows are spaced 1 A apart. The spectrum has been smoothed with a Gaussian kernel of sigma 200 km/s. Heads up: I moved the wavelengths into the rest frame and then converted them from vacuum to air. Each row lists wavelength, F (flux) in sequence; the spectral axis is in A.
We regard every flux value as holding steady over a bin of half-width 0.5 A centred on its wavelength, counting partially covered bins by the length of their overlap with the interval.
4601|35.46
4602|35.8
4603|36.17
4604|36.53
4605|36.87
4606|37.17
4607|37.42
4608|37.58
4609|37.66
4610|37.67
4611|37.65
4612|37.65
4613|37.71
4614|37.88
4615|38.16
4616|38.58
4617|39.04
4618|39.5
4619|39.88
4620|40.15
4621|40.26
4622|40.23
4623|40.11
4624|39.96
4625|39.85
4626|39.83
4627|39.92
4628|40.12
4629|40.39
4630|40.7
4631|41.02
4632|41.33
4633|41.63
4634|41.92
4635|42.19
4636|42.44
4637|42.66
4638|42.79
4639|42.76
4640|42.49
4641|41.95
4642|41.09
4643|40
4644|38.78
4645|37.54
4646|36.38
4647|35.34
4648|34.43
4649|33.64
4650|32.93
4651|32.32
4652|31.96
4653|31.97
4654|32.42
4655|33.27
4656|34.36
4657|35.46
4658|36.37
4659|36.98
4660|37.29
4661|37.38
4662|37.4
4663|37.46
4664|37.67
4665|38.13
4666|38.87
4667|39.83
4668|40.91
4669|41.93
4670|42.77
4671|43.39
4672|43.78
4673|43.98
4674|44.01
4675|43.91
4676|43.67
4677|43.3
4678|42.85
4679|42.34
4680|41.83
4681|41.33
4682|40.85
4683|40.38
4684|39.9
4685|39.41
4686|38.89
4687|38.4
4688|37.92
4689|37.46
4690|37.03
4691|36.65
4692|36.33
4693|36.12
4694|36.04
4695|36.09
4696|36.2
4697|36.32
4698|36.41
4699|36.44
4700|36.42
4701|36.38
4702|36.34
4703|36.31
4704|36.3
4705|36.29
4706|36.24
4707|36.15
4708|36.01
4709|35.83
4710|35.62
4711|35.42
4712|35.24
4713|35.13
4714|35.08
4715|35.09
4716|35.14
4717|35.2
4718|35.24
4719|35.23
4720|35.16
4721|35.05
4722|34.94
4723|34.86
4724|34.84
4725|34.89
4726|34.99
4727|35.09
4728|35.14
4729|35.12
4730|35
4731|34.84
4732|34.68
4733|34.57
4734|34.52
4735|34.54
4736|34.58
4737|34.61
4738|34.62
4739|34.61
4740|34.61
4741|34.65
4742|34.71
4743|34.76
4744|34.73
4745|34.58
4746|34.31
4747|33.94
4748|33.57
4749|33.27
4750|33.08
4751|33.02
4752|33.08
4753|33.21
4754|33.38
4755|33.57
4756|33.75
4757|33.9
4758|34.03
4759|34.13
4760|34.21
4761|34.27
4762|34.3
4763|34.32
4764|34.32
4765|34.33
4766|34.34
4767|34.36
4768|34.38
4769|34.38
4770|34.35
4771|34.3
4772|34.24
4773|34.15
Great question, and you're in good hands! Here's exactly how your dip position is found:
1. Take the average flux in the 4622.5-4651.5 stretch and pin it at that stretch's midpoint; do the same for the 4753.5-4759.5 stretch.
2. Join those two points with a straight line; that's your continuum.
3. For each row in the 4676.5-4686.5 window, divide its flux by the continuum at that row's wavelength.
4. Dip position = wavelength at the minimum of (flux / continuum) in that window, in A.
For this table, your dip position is 4686 A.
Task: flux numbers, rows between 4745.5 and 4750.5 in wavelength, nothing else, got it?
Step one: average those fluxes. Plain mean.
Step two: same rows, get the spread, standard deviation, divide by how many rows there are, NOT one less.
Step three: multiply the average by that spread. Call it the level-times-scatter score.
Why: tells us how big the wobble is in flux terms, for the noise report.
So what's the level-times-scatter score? 15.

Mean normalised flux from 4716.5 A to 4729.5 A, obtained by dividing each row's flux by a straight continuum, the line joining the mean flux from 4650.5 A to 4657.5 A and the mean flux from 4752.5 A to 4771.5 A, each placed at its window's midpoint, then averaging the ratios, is 1.04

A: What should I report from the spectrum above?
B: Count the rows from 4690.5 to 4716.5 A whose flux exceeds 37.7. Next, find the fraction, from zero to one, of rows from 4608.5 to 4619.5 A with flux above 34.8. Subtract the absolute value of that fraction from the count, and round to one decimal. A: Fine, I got -1.0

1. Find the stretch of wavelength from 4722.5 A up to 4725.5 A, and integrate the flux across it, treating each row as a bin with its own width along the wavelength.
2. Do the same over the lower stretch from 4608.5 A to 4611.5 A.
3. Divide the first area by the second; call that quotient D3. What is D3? 0.93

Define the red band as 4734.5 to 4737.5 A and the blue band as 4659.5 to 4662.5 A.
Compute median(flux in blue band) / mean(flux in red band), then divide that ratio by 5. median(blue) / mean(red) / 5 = 0.216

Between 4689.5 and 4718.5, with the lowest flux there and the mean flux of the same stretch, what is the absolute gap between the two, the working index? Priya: 0.9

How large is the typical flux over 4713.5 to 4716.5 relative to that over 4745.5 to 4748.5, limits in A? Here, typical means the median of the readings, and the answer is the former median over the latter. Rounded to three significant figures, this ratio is 1.03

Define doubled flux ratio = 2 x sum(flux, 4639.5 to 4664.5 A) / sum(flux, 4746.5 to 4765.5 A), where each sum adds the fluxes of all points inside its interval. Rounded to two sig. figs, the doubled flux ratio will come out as 2.8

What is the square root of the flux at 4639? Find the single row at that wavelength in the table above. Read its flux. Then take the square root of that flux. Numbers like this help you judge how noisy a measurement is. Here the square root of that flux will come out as 6.54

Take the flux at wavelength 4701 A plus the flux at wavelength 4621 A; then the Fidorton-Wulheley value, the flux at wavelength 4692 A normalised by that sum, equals 0.47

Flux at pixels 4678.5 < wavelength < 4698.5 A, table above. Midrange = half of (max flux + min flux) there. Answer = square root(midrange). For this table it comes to 6.26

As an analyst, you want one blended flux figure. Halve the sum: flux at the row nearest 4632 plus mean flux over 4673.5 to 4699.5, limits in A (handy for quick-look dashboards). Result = 40.3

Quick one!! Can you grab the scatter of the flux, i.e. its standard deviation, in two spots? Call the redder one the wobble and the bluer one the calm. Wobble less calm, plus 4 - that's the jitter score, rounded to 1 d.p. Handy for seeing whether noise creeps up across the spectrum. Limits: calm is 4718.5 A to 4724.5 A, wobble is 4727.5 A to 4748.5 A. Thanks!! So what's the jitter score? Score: 4.2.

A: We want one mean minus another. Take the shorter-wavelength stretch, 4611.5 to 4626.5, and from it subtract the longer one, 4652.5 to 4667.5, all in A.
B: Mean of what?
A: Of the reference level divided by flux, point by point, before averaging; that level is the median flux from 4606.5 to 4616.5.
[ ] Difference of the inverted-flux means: -0.08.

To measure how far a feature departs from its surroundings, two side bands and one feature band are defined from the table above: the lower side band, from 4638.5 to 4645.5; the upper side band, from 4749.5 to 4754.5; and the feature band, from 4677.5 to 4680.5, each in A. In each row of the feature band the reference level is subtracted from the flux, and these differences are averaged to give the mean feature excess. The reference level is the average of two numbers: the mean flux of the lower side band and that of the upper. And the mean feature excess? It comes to 5.4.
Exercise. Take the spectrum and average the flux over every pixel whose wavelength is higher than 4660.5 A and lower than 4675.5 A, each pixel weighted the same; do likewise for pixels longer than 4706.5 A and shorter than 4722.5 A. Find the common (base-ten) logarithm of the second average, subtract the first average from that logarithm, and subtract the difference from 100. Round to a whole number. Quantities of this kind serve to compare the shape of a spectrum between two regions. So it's 139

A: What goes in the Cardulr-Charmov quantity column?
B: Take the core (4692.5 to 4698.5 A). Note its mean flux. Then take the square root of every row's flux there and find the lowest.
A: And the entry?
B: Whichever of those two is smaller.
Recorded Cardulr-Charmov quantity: 6.00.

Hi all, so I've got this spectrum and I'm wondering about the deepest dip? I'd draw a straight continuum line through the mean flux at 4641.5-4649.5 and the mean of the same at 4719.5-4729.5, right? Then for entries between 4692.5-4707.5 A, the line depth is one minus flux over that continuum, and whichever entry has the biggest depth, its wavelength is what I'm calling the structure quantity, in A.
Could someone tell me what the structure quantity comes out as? 4694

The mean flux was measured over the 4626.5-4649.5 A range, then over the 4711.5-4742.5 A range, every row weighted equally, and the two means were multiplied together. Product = 1398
